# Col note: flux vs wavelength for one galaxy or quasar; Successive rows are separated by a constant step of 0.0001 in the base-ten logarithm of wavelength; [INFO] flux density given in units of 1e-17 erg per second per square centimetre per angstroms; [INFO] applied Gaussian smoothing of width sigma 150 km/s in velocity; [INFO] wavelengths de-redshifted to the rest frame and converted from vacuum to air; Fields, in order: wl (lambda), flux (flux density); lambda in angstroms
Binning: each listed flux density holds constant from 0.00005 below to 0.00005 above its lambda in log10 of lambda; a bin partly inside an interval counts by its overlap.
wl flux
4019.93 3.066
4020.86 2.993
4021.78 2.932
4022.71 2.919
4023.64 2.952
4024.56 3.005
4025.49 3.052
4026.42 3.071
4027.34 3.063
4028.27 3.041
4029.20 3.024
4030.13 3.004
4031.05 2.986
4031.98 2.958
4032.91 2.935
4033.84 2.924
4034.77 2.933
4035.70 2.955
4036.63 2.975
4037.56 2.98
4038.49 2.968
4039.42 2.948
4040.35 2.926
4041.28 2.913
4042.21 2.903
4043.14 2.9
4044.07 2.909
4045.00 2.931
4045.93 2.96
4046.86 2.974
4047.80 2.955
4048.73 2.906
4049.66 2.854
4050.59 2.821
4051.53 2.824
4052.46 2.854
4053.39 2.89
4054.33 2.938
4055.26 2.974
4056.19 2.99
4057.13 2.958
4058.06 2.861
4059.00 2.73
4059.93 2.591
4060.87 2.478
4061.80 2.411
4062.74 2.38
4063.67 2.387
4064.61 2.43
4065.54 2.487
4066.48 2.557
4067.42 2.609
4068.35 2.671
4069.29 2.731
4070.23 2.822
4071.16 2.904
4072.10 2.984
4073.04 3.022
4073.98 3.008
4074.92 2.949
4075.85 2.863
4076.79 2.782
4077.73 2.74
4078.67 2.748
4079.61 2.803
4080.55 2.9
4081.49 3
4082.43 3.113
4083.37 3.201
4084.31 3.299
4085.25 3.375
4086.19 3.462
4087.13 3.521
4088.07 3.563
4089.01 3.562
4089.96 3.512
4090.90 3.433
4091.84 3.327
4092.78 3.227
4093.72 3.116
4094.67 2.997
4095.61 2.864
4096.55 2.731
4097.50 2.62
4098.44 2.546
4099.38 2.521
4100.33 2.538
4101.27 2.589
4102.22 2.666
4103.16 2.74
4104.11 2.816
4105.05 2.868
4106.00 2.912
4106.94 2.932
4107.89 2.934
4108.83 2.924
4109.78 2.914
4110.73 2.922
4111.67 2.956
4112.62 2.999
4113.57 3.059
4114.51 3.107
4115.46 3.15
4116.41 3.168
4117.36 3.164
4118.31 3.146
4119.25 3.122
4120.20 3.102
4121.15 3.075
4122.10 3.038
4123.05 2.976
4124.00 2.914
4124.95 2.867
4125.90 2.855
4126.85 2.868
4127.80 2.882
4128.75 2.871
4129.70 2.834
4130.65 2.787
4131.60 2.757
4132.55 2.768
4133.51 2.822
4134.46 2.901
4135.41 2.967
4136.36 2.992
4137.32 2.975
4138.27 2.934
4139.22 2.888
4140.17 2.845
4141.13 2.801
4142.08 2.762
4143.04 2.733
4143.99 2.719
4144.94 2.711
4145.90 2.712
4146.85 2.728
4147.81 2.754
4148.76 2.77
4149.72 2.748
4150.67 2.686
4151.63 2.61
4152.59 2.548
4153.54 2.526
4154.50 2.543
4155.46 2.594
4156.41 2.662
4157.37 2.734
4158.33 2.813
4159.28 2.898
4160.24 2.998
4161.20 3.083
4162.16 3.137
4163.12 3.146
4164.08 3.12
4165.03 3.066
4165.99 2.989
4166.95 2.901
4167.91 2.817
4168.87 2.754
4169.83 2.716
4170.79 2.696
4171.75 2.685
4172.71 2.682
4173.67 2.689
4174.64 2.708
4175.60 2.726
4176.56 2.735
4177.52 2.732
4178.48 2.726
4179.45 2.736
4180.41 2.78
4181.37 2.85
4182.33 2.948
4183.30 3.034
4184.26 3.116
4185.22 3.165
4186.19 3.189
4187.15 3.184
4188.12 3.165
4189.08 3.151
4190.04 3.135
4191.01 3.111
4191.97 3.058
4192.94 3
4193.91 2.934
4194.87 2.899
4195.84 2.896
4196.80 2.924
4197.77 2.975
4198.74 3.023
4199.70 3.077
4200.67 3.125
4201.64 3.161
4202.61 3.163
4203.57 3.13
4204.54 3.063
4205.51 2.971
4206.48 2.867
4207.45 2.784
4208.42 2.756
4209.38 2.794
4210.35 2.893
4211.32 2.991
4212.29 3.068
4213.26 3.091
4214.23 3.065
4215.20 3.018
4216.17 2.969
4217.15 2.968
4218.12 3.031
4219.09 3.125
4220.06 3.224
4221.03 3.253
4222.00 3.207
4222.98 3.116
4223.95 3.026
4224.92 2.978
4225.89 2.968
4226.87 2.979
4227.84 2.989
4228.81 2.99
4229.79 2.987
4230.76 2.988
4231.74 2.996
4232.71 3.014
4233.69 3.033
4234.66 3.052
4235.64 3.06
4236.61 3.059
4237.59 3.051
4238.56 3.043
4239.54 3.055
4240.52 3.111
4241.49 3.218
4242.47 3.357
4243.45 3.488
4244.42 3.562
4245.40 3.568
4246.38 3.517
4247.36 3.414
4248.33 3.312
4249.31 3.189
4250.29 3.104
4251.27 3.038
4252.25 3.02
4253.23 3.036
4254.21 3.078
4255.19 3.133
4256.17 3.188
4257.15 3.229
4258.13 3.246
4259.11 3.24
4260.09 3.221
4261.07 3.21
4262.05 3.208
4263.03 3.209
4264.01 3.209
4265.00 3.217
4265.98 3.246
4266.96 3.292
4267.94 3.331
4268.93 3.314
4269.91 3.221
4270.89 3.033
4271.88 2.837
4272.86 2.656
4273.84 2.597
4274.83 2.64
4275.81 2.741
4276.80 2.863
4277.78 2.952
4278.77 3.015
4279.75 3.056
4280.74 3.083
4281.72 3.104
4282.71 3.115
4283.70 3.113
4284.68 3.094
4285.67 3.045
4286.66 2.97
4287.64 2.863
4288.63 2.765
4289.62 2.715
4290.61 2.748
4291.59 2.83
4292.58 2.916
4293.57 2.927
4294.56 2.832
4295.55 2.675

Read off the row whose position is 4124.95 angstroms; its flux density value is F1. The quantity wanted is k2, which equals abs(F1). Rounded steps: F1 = 2.867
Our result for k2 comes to 2.87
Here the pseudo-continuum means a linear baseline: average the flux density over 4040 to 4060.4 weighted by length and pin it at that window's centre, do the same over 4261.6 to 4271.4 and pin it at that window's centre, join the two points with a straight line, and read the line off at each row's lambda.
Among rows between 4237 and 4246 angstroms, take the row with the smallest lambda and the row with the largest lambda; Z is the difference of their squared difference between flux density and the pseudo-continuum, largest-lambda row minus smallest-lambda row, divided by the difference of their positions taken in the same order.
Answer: 0.0158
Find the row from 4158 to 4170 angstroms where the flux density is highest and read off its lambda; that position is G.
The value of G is 4163.12 angstroms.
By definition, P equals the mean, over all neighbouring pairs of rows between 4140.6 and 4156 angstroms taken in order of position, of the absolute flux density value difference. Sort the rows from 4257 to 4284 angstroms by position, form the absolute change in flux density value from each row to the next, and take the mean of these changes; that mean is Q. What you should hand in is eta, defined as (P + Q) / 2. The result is 0.042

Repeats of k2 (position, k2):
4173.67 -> 2.69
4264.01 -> 3.21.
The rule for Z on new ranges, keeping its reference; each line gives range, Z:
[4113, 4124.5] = 0.0003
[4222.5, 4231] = 0.0040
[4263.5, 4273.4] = 0.0380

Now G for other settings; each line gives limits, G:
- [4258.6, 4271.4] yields 4267.94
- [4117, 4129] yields 4117.36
